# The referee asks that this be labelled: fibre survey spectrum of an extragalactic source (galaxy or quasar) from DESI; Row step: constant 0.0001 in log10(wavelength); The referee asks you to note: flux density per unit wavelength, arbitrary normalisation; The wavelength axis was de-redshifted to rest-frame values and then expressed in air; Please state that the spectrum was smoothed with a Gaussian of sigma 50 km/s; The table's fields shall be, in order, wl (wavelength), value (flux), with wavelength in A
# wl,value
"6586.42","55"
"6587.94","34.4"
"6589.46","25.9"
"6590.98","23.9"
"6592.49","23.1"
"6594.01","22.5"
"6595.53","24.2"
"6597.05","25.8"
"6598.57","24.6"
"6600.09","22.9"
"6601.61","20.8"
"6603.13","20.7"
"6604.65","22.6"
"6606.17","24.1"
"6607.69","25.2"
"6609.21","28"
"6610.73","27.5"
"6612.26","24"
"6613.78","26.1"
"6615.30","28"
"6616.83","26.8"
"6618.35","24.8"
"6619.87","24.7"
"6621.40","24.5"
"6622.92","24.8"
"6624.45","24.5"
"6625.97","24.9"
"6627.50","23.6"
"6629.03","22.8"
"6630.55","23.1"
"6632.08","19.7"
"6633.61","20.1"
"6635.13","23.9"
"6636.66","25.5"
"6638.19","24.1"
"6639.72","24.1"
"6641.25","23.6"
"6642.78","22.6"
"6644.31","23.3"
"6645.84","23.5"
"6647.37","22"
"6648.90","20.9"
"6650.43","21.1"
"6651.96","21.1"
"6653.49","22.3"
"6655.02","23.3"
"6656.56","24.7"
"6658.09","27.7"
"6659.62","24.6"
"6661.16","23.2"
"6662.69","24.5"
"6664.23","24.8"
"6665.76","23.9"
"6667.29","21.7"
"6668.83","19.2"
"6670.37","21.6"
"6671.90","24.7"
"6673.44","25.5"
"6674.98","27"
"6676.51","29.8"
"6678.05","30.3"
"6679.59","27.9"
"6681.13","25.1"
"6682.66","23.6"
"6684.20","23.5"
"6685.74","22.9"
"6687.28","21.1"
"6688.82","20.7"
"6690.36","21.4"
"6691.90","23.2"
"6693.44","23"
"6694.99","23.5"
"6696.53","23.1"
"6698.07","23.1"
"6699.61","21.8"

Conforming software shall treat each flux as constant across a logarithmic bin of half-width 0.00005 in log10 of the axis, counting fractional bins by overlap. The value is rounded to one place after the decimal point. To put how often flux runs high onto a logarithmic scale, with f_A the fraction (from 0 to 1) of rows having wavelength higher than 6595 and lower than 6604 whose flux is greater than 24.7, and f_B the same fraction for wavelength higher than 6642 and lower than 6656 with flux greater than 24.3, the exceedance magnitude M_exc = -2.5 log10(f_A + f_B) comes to 1.9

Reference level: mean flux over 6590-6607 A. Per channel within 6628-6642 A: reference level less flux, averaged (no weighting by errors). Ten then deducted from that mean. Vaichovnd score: -9.8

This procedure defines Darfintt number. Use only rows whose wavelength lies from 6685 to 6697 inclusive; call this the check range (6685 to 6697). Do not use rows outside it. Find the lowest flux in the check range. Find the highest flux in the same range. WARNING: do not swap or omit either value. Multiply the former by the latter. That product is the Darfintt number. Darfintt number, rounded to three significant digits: 486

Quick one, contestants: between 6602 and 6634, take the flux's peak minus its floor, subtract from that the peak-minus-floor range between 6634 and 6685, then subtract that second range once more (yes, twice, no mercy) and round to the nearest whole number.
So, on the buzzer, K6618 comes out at -14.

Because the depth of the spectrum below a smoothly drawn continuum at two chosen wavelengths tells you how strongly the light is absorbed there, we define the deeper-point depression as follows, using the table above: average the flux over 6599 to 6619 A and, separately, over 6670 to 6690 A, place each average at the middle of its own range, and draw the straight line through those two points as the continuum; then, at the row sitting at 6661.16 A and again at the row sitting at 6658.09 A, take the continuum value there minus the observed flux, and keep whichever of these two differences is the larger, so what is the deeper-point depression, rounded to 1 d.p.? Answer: 1.7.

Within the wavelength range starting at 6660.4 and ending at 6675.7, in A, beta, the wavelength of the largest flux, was 6674.98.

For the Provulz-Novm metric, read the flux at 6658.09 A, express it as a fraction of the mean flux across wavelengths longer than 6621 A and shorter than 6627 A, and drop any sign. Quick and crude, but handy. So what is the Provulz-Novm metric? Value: 1.12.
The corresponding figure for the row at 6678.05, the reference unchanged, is 1.23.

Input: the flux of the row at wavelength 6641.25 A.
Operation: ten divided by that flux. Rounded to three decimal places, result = 0.424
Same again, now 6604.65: 0.442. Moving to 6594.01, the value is 0.444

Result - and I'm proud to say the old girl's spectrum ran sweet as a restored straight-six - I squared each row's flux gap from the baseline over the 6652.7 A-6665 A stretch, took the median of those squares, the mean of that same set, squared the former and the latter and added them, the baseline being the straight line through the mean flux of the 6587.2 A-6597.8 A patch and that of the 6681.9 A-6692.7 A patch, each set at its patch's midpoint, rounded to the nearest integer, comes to 15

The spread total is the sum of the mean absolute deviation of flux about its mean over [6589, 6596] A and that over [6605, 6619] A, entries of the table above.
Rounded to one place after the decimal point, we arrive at 2.3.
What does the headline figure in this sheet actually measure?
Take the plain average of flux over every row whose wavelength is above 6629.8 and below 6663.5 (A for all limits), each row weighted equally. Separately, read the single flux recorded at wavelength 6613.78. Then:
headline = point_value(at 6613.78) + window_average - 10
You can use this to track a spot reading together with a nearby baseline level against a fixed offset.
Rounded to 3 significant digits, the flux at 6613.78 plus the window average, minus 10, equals 39.2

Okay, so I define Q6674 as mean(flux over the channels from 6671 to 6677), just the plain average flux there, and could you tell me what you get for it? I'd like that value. 27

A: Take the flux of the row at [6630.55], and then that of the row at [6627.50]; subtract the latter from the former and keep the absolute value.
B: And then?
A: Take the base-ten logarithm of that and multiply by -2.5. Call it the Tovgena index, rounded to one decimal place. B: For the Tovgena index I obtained 0.8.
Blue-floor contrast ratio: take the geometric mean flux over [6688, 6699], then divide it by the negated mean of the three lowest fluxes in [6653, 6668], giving -1.01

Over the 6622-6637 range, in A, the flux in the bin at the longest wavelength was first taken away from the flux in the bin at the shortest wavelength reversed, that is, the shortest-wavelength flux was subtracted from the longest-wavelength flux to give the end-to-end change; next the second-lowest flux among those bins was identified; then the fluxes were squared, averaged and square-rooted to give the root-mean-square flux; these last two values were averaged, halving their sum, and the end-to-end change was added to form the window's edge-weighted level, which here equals 22.4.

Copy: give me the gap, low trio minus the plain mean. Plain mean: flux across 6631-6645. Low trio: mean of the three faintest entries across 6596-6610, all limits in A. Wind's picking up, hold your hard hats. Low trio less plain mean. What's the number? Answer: -1.6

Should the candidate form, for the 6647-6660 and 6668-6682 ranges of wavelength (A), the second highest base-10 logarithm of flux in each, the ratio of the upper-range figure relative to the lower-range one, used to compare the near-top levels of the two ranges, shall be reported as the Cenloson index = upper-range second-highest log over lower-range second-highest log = 1.06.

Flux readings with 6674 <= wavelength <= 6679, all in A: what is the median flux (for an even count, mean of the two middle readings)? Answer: 30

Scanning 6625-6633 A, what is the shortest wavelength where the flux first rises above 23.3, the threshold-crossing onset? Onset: 6625.97 A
